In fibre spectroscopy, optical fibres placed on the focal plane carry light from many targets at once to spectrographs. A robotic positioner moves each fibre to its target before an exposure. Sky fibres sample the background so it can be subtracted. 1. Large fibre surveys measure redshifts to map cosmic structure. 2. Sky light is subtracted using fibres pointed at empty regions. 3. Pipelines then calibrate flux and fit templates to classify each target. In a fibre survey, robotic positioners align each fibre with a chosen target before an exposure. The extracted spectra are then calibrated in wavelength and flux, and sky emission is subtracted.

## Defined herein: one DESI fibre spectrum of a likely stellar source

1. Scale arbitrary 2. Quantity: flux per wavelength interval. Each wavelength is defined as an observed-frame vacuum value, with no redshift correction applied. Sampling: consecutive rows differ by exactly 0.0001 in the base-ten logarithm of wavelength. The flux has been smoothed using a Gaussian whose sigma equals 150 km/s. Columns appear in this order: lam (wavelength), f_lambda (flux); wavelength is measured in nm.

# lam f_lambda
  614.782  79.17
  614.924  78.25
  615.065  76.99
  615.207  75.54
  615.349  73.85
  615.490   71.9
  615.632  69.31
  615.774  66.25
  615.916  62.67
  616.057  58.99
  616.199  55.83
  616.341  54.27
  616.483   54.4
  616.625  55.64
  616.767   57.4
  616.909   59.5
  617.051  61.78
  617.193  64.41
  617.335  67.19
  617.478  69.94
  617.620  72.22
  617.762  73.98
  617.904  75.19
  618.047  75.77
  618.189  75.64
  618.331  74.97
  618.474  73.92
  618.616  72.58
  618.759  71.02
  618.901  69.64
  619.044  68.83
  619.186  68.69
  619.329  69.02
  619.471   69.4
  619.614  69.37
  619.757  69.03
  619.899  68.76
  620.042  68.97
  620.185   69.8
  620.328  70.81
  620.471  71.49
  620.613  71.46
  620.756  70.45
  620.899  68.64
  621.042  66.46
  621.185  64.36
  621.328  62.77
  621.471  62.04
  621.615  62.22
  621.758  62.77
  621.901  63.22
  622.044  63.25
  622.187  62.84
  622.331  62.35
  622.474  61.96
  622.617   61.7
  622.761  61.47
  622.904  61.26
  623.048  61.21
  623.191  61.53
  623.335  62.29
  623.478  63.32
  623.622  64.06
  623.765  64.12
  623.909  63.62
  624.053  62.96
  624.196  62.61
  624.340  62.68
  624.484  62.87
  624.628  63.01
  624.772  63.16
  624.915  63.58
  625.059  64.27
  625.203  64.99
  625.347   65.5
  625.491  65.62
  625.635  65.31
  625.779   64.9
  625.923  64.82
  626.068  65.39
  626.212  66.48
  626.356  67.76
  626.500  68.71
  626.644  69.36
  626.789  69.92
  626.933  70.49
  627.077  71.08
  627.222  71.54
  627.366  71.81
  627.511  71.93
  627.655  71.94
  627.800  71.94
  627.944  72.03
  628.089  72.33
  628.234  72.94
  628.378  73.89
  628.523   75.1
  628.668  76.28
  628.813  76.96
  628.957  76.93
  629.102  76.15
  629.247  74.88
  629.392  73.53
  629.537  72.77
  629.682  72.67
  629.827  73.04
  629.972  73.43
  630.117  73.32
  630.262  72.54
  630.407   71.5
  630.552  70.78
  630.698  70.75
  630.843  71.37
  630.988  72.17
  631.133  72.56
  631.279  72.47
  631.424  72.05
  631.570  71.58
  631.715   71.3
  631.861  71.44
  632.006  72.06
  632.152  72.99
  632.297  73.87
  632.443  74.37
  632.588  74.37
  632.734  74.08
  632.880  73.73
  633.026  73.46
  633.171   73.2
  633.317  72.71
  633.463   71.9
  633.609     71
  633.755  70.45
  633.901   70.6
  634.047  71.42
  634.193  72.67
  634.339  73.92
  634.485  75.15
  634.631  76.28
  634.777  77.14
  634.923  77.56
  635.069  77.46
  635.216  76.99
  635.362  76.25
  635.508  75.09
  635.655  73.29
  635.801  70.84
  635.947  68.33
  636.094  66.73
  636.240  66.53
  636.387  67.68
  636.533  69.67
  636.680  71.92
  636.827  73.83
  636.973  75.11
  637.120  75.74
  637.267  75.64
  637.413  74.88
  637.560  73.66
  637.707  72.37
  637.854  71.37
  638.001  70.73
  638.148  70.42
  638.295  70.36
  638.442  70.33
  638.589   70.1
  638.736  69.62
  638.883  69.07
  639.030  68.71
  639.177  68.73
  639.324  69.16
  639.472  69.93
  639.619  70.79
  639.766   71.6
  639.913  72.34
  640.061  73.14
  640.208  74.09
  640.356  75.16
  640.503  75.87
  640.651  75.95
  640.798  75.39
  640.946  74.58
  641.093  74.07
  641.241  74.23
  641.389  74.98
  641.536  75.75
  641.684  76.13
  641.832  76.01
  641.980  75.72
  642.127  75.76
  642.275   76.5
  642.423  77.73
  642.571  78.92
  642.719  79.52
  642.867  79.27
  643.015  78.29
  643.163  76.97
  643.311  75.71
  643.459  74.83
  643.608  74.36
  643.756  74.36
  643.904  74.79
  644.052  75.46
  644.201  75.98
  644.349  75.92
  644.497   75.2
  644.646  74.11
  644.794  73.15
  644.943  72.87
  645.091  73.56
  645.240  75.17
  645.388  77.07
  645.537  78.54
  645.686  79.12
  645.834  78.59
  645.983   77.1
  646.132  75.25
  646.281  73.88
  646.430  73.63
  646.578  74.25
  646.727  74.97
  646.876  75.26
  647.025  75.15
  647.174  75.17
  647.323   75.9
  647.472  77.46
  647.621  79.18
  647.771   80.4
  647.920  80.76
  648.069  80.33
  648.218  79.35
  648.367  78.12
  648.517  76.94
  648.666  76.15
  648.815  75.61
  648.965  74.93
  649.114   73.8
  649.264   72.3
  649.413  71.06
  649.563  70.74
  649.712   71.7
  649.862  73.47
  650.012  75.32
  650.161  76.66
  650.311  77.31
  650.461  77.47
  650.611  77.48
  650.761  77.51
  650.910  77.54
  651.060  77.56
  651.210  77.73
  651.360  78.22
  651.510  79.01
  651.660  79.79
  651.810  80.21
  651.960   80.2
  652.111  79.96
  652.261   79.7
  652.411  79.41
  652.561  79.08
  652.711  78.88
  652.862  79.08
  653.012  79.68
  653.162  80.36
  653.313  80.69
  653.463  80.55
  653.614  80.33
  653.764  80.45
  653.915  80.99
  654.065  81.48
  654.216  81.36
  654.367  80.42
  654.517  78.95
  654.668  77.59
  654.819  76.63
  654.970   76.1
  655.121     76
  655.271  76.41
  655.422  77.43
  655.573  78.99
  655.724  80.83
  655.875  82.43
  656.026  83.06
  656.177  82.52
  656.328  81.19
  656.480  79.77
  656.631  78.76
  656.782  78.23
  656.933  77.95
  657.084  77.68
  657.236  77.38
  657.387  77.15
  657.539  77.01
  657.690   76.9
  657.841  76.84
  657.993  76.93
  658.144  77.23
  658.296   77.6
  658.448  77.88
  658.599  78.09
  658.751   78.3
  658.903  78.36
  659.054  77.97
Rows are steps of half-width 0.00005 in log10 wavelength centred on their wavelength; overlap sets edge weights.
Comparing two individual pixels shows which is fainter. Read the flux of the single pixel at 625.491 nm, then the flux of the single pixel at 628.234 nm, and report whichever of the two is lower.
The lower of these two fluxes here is 66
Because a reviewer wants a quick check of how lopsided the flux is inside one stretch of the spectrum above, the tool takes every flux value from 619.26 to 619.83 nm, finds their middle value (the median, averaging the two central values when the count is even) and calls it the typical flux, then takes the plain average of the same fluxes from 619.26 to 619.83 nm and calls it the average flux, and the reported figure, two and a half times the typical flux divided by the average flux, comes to 2.50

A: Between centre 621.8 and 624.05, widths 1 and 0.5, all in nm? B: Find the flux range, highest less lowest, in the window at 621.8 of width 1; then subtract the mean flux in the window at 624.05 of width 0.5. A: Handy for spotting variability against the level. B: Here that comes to -61.9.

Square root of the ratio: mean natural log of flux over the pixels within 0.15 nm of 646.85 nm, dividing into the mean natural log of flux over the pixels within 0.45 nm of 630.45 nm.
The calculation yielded 0.995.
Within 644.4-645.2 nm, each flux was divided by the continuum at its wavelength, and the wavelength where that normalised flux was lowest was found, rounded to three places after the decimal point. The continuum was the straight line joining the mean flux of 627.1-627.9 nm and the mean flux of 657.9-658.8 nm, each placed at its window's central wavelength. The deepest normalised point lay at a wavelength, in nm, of 644.943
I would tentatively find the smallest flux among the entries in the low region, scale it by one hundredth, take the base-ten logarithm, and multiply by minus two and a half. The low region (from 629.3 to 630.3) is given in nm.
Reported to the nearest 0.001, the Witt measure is 0.349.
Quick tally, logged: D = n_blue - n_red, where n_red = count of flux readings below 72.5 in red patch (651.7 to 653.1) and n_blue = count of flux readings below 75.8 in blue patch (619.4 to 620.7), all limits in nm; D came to 9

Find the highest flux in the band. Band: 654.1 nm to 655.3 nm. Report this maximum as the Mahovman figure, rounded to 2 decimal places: 81.36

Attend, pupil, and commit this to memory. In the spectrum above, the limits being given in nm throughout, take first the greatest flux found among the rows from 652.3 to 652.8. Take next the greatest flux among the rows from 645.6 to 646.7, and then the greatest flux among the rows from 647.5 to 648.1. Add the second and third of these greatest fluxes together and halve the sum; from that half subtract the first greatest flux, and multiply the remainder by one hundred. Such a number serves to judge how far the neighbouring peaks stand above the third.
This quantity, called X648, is 53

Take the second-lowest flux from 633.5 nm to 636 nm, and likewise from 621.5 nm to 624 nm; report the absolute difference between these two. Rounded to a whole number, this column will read 9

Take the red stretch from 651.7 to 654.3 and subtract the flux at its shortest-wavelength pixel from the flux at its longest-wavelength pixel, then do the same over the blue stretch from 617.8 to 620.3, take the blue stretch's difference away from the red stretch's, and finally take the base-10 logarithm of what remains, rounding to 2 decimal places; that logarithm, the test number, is 0.82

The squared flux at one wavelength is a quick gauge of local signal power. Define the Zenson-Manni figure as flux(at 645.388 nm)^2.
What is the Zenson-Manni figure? 5940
